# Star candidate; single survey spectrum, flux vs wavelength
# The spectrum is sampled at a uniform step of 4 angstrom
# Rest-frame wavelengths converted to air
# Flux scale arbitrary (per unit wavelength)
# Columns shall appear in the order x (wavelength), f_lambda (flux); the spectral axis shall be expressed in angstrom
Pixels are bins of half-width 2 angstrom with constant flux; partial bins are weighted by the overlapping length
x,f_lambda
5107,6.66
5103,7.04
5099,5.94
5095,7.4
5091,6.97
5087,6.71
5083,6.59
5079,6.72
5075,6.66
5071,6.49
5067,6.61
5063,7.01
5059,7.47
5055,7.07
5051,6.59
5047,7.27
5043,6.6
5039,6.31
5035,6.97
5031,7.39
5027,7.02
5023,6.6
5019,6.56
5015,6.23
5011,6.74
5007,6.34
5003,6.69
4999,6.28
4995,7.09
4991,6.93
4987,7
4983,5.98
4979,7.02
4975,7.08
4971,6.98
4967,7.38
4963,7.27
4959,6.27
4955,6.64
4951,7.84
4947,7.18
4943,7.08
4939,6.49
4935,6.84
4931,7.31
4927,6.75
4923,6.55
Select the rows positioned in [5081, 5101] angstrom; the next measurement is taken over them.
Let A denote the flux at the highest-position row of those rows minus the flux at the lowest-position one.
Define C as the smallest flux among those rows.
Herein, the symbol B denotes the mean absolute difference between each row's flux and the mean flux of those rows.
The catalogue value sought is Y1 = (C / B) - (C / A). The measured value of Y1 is 25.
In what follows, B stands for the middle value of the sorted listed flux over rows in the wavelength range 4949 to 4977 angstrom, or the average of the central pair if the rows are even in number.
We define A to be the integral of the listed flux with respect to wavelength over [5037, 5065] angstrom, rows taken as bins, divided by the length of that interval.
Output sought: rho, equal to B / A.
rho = 1.026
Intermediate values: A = 6.90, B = 7.08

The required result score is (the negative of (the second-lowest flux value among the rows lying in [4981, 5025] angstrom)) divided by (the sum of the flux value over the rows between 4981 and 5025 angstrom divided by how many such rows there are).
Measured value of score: -0.946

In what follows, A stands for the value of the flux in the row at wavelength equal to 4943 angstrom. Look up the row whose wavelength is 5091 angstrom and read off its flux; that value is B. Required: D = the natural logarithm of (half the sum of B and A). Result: 1.95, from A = 7.08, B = 6.97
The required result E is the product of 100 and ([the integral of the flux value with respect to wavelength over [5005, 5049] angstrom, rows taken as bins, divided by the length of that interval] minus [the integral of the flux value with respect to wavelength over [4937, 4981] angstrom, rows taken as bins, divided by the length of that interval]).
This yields -29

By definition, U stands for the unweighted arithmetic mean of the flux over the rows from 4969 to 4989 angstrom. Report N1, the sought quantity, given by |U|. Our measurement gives 6.81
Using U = 6.81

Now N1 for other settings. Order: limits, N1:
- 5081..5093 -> 6.76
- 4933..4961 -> 6.91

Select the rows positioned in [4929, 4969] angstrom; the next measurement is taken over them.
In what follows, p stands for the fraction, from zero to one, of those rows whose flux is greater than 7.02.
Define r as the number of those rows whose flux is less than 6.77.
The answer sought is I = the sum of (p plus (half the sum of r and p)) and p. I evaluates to 3.0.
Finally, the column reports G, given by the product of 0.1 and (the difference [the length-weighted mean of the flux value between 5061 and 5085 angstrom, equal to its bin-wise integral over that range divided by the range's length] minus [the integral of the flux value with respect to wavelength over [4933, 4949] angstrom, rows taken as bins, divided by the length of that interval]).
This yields -0.022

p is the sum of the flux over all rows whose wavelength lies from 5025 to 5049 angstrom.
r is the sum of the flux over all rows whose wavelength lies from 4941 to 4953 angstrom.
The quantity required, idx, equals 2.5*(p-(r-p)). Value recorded 153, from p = 42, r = 22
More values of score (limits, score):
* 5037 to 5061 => -0.957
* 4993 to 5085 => -0.930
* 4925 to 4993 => -0.903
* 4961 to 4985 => -1.004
